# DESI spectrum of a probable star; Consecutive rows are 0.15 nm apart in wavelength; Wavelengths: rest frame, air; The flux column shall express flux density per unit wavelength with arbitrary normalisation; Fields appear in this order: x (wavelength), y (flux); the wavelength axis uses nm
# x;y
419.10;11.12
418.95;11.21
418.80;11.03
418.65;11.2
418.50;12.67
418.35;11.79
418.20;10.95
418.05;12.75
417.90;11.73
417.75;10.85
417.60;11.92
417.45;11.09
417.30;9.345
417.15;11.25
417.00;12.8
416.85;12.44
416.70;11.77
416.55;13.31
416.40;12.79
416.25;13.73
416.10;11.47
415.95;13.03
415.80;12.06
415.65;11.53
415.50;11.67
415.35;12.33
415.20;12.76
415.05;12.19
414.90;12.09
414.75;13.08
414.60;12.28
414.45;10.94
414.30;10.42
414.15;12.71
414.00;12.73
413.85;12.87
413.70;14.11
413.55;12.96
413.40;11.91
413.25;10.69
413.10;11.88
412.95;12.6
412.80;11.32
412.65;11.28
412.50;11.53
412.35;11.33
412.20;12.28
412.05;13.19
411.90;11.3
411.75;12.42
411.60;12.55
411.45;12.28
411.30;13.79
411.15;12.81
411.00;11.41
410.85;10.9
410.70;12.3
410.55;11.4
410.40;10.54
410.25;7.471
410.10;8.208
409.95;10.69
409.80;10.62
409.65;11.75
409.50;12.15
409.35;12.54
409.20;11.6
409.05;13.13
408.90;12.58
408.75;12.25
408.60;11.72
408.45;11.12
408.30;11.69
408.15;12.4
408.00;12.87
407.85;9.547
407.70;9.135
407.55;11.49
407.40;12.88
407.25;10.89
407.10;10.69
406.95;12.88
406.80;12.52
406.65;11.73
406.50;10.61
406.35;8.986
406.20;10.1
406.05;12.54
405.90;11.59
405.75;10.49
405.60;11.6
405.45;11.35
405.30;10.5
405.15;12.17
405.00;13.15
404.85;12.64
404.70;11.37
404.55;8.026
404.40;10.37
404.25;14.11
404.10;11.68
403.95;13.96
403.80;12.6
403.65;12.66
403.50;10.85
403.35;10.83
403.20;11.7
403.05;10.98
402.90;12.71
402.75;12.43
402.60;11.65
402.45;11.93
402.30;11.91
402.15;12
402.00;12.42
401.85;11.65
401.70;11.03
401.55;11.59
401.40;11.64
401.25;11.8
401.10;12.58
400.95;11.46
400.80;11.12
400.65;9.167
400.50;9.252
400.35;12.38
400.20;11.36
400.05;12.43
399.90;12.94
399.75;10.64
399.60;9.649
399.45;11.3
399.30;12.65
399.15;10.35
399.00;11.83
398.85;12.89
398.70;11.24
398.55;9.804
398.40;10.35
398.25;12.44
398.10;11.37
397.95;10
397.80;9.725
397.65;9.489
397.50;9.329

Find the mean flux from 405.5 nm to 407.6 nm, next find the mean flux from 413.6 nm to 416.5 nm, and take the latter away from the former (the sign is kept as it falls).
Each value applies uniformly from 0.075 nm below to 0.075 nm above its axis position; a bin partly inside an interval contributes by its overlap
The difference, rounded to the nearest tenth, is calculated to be -1.0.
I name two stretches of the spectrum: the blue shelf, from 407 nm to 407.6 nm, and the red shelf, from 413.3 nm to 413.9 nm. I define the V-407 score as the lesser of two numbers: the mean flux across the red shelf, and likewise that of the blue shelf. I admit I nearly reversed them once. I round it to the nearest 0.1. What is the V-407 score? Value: 11.5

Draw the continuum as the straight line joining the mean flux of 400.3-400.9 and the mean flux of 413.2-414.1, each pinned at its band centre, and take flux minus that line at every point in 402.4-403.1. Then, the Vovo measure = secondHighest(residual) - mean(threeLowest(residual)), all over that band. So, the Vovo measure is 0.90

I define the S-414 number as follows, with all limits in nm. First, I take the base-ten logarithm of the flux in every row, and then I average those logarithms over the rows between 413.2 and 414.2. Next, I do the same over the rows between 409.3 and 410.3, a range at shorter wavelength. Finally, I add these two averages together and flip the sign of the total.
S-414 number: -2.11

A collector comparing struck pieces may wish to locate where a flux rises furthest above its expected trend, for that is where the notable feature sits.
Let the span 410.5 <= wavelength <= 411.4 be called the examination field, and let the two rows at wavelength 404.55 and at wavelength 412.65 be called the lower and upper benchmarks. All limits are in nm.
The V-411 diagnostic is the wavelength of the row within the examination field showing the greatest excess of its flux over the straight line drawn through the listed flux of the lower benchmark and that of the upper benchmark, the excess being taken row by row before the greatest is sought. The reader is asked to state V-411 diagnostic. 411.30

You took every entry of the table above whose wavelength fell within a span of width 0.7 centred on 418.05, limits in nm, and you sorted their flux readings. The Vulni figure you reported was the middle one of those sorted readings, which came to 11.7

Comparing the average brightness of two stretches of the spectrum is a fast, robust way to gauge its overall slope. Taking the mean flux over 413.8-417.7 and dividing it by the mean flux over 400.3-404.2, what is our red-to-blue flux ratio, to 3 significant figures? 1.03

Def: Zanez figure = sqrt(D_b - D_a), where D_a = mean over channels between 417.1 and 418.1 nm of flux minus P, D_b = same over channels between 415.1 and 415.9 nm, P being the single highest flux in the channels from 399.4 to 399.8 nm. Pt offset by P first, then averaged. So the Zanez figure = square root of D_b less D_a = 0.9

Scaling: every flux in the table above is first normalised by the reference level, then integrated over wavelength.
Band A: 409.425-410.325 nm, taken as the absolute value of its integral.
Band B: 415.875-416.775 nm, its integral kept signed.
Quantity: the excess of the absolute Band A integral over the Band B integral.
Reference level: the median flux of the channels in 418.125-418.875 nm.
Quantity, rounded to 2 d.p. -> -0.20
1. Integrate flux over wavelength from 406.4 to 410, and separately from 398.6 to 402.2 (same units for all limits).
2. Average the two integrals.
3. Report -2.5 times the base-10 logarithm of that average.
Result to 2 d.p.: -4.05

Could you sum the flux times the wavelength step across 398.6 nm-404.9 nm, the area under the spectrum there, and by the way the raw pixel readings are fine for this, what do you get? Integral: 73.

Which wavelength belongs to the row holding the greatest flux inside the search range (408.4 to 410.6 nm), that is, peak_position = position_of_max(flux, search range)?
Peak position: 409.05 nm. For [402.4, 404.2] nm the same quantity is 403.95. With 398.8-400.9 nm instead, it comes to 399.90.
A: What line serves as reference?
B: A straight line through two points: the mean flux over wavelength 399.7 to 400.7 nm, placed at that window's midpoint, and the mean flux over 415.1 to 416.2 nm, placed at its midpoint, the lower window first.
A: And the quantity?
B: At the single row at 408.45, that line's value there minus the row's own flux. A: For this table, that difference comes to 0.6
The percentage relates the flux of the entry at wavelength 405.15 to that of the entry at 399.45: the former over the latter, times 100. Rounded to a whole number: 108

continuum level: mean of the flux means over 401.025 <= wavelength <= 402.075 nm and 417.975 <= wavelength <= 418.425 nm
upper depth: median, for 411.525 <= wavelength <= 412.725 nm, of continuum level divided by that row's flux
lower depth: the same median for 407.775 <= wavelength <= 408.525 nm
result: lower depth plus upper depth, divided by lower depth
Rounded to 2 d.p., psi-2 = 1.98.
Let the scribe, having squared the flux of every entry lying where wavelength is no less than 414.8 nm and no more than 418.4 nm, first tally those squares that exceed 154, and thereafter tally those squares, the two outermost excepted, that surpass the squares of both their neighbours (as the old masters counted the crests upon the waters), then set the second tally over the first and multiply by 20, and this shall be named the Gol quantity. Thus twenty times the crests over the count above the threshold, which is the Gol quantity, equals 17.5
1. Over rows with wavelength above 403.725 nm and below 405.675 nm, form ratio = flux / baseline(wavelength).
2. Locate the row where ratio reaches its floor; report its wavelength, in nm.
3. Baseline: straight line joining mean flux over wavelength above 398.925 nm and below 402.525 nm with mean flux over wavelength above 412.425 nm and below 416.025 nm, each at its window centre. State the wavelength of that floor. 404.55 nm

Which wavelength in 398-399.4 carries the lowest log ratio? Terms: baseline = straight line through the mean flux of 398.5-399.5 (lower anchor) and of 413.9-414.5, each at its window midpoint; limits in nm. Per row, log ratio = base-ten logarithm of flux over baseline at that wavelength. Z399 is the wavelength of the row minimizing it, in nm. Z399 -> 398.55 nm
